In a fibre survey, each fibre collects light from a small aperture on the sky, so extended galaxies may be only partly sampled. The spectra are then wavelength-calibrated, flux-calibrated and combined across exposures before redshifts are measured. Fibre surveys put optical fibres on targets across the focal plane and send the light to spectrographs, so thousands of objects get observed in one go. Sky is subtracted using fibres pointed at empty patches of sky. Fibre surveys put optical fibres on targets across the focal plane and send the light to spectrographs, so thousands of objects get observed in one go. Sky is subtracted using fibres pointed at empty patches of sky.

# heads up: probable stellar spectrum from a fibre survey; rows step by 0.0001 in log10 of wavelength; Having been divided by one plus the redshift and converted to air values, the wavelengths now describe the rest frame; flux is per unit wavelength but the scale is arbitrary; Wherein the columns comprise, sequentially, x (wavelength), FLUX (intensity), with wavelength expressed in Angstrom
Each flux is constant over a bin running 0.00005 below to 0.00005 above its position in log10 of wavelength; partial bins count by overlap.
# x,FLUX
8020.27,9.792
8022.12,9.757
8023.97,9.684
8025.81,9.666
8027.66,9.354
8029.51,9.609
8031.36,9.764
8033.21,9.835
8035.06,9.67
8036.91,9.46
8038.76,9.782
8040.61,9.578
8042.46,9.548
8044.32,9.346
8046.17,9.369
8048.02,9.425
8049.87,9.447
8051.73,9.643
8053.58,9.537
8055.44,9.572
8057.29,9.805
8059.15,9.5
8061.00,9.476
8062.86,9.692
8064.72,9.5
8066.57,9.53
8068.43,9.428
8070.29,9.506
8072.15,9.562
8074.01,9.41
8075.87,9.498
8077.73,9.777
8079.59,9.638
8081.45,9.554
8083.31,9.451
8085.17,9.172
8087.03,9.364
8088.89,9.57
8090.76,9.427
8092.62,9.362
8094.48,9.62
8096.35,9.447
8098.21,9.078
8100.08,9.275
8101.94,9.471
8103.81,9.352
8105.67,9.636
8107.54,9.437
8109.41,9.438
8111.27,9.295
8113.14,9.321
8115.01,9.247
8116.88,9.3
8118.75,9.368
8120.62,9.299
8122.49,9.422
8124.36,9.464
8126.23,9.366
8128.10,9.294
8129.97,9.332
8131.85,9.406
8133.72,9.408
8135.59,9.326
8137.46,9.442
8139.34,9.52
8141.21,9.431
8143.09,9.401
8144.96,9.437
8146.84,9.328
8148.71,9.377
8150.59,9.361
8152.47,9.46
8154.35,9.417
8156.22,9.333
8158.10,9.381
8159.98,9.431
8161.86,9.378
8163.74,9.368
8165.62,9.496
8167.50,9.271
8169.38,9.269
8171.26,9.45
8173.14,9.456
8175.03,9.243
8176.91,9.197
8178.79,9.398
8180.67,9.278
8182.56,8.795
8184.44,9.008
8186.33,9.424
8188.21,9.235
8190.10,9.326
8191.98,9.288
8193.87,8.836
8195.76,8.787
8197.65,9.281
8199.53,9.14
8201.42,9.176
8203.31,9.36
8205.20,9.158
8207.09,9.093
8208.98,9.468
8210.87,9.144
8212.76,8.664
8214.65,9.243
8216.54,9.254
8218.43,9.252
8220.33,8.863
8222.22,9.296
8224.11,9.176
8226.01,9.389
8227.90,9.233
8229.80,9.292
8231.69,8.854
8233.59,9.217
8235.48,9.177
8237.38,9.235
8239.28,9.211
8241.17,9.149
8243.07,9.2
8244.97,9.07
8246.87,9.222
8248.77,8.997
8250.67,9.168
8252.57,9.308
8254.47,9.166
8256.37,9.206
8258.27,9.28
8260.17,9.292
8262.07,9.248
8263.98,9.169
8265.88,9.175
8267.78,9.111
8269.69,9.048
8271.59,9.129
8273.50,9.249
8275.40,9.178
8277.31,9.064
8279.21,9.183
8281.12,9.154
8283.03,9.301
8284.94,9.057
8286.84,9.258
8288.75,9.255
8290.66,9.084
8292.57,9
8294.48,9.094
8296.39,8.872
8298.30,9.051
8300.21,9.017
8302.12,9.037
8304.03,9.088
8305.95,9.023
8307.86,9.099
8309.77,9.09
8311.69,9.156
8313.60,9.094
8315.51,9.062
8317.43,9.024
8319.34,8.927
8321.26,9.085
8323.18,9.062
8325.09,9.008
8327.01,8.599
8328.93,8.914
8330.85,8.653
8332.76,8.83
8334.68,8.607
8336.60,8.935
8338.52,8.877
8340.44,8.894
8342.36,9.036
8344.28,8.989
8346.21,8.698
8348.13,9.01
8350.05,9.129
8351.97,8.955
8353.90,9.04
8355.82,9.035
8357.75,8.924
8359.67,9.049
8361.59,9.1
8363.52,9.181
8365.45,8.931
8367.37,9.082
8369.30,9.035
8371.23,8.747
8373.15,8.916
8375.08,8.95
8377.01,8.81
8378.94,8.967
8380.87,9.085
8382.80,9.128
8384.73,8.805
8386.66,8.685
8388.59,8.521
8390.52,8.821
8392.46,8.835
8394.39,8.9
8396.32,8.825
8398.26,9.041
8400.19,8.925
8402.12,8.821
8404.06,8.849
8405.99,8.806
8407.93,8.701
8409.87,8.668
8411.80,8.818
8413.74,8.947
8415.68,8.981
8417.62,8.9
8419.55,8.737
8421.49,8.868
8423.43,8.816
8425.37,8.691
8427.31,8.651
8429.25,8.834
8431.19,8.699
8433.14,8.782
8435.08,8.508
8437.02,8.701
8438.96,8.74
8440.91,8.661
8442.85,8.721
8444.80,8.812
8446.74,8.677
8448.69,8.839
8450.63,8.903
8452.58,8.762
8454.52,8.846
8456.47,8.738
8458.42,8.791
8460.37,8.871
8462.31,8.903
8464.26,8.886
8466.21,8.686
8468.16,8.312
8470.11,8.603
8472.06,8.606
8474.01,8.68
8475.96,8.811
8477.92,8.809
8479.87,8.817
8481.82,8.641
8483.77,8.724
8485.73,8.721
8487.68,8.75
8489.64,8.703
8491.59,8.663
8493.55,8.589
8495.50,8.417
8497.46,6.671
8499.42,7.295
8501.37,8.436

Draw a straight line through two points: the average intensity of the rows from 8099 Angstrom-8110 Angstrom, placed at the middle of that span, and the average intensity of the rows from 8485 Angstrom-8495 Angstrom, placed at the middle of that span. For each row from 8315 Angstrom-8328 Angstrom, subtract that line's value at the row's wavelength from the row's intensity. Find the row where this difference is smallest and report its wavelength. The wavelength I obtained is 8327.01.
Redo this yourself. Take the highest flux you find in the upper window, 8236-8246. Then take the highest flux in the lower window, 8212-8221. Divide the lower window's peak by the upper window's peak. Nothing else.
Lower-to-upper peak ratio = 1.00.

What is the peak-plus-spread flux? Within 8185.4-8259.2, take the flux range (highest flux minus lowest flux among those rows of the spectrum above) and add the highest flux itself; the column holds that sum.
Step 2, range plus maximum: 10.3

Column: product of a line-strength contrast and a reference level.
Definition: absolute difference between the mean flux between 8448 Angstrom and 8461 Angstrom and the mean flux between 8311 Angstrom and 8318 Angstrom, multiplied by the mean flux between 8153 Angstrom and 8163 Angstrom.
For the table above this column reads 2.5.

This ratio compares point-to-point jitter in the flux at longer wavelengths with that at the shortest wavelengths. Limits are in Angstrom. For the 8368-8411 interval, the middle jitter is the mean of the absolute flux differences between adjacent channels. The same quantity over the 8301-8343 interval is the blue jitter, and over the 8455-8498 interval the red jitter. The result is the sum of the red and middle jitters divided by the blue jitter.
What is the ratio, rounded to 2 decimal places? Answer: 2.36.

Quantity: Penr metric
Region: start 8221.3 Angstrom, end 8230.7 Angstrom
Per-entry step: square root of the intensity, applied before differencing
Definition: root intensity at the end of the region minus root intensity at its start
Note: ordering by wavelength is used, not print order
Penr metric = -0.001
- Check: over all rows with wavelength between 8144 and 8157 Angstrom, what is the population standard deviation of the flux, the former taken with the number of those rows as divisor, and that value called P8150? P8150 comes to 0.048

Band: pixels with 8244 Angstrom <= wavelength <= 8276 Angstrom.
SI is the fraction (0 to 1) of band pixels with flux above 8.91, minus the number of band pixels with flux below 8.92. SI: 1.0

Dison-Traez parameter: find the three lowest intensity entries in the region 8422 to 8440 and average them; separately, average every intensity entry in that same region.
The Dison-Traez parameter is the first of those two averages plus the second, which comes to 17.3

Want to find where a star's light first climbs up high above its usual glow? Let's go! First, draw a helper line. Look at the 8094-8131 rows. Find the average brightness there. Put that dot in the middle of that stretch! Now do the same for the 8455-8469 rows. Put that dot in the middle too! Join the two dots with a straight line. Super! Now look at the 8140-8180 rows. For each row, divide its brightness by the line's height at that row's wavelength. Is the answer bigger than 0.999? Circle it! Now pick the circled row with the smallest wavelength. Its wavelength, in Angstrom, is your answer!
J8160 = 8141.21 Angstrom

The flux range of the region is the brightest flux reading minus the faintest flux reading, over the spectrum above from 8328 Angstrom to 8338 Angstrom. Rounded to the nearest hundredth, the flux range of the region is 0.33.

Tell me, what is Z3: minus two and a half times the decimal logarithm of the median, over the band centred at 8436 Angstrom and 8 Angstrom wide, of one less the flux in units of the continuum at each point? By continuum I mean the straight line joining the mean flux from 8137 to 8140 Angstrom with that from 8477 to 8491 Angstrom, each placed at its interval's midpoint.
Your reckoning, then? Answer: 4.7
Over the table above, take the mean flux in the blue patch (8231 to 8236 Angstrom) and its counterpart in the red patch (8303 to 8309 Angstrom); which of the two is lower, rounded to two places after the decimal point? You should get 9.07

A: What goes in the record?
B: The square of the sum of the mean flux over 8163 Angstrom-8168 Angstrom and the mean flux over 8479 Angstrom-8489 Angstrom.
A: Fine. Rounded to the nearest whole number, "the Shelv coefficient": 328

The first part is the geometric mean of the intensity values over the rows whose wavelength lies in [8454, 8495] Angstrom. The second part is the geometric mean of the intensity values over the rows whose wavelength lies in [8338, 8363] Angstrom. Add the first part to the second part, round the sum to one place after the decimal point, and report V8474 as 17.7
